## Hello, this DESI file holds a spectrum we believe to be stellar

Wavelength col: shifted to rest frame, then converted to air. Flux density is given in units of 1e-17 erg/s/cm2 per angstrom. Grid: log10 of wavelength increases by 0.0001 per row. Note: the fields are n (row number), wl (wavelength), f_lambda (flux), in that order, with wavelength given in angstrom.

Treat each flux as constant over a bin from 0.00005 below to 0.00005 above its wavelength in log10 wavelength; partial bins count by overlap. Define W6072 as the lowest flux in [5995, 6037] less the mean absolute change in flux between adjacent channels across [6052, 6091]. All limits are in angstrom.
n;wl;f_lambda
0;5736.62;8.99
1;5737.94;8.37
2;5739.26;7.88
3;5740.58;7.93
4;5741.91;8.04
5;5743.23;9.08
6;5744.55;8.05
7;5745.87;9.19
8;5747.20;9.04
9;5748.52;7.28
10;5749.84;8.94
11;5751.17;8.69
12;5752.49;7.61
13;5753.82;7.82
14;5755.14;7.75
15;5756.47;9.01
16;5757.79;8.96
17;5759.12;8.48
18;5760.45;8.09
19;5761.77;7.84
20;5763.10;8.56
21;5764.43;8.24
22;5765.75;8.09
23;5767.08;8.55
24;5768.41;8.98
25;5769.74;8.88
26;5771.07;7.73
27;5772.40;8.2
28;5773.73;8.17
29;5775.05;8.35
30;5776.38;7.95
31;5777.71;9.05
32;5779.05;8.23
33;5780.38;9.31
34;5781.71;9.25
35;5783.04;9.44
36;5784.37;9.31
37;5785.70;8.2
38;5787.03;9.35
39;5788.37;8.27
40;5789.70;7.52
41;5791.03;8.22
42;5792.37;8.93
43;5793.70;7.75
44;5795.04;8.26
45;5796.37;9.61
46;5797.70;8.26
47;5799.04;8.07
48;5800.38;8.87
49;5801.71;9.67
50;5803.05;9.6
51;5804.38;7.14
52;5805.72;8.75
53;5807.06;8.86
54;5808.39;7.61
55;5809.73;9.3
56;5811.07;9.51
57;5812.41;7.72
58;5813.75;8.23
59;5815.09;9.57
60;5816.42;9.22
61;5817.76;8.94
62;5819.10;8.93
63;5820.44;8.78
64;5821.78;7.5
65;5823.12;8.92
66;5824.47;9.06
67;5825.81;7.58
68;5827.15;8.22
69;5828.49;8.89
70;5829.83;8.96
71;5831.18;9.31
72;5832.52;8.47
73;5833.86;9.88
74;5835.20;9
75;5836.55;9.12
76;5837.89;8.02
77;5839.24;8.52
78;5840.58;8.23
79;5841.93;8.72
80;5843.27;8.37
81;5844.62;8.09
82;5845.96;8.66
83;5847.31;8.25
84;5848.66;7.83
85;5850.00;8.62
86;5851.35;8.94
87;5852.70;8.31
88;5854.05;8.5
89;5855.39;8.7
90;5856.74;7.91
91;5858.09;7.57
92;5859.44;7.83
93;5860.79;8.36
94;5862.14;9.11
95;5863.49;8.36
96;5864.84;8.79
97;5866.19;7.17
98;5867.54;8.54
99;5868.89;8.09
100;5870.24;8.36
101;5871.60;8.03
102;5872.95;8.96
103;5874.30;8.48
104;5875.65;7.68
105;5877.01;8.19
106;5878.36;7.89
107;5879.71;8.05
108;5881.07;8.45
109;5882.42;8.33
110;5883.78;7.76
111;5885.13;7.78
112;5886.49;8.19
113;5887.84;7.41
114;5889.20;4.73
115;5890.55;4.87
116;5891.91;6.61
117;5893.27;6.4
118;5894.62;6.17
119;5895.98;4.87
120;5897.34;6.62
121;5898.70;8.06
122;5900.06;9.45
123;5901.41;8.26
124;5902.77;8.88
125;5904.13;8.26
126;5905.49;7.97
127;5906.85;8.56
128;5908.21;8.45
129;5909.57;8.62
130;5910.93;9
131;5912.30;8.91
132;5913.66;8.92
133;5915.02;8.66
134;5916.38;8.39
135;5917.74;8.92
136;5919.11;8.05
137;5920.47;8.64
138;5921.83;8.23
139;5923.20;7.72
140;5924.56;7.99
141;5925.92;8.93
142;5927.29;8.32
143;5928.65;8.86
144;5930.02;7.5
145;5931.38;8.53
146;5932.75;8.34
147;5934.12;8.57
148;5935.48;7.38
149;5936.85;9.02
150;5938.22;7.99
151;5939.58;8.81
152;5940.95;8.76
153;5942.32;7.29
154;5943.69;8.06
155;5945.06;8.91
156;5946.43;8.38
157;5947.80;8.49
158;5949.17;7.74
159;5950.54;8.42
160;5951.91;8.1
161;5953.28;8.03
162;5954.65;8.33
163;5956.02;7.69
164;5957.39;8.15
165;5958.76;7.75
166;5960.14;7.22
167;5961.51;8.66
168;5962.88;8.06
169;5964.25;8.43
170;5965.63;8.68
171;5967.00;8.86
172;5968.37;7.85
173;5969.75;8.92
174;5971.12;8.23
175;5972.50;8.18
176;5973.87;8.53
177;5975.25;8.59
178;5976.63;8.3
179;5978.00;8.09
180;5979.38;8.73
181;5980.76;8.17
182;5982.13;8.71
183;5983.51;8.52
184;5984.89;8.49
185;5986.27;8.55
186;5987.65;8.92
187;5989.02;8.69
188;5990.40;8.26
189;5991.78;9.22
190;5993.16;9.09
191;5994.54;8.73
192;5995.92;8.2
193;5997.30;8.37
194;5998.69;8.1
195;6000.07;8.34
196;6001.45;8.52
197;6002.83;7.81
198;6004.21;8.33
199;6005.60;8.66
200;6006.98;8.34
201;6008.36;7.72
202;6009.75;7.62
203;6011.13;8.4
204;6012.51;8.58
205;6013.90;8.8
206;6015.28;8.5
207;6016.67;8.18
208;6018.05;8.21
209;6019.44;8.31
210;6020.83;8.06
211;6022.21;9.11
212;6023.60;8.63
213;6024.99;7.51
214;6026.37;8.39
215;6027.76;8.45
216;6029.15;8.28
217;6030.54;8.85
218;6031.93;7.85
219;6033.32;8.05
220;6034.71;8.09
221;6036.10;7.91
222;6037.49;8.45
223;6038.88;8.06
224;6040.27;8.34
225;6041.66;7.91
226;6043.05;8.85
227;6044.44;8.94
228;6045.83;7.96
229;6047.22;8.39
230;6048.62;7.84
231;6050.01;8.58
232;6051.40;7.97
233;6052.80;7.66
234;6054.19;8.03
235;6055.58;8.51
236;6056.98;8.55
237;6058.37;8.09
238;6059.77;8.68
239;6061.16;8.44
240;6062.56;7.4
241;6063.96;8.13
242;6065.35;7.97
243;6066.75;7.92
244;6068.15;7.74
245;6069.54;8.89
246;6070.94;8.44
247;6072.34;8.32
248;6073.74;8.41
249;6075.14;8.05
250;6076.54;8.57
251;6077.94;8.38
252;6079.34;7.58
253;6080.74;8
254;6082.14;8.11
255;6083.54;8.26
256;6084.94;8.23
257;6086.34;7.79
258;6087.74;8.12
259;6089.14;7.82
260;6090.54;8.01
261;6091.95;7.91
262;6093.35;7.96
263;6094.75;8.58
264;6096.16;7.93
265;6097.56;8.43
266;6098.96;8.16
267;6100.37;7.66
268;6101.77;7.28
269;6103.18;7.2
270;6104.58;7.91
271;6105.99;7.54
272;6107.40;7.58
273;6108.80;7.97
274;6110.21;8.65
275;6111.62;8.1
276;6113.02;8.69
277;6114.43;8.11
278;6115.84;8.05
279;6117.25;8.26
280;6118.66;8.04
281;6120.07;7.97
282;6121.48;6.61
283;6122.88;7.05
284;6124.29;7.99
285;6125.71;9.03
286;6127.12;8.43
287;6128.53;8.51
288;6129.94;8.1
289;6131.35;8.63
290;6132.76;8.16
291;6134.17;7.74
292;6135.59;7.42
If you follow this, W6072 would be 7.14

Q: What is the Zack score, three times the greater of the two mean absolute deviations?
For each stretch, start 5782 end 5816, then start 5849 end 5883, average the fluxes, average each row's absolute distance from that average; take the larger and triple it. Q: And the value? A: 2.0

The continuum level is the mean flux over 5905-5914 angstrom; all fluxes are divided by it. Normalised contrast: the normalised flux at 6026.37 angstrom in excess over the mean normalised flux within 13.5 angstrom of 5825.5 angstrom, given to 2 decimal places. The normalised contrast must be -0.04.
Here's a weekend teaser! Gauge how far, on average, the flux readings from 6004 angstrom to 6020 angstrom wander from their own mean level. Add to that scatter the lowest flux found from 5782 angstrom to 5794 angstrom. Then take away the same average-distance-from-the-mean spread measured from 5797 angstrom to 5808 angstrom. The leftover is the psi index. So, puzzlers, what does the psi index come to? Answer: 7.15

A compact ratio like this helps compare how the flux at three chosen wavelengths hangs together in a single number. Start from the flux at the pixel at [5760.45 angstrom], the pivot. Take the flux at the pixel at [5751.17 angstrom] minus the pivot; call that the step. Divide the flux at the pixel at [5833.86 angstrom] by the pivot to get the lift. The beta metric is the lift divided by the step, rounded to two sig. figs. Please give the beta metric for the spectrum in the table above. 2.0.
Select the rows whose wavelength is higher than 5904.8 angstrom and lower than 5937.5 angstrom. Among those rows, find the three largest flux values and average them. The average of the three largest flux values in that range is 9.0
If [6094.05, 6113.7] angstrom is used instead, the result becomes 8.6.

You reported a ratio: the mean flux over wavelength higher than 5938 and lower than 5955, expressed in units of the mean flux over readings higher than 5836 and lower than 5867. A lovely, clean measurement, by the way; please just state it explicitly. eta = 0.99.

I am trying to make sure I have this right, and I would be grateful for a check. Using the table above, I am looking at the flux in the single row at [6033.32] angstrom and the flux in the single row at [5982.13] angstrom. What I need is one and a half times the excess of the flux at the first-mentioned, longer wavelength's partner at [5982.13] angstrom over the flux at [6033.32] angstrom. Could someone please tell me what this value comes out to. 1.0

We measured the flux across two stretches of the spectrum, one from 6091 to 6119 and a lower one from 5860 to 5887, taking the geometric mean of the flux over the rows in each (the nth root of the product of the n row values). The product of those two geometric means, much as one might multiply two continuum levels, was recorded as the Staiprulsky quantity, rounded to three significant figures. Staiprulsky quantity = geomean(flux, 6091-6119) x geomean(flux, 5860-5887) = 65.7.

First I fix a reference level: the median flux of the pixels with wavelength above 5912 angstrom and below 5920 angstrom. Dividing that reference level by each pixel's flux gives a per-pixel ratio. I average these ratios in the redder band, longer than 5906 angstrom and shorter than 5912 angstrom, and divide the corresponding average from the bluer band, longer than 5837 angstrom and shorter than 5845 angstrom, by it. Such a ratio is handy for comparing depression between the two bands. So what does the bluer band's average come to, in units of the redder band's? 1.04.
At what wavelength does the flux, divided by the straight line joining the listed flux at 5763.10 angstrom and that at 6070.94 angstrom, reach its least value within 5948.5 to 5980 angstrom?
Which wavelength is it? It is 5960.14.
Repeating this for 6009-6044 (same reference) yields 6024.99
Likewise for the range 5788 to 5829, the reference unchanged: 5804.38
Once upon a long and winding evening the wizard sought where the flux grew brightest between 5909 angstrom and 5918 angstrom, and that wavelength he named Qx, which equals 5910.93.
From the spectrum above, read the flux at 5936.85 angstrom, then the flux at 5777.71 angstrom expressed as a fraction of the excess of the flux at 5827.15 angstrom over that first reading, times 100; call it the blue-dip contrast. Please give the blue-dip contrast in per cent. -1131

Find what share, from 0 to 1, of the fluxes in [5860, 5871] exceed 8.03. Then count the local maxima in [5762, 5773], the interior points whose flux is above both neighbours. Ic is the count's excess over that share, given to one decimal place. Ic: 0.1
